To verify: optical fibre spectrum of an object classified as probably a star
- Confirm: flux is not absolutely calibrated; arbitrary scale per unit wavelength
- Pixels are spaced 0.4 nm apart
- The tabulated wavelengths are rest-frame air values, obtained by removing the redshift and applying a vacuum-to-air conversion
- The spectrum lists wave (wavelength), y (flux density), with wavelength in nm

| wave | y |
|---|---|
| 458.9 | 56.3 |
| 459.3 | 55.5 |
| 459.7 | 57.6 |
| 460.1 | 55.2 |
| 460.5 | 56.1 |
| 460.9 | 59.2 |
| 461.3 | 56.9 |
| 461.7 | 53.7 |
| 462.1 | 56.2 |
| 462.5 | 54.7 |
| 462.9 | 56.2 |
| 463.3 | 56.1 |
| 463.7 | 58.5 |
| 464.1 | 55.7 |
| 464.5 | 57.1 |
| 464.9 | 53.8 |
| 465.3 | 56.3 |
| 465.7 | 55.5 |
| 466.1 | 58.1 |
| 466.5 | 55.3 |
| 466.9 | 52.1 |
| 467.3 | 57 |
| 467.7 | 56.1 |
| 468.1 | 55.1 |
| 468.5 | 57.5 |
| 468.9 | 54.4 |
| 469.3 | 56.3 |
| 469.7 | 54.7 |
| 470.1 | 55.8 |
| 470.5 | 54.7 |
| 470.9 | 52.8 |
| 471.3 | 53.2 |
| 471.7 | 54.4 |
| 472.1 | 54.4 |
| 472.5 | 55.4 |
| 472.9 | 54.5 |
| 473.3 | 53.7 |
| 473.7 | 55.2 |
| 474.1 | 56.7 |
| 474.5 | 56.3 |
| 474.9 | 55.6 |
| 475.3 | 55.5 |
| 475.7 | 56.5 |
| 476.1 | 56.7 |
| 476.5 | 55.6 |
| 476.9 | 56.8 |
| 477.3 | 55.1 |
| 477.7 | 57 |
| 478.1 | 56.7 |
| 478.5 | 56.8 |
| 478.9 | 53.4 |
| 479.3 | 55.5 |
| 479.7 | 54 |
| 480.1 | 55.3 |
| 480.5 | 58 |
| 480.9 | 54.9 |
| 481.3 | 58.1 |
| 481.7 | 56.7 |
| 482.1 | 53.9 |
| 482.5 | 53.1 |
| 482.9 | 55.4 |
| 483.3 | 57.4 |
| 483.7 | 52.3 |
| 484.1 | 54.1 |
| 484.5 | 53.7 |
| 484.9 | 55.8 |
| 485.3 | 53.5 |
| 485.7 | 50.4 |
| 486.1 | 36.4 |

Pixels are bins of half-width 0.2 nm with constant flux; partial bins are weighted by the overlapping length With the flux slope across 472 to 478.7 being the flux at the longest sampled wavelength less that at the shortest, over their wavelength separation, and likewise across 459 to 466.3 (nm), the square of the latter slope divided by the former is 0.39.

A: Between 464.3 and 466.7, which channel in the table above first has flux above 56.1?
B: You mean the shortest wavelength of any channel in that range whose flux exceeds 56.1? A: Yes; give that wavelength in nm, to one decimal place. 464.5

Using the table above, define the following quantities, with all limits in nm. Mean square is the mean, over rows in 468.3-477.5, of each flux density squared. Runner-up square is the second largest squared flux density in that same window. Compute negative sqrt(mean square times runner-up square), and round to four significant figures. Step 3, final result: -3142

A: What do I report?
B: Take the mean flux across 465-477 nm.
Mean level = 55.4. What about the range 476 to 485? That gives 55.5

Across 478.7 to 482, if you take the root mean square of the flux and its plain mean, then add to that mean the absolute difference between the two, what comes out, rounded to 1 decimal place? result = 55.8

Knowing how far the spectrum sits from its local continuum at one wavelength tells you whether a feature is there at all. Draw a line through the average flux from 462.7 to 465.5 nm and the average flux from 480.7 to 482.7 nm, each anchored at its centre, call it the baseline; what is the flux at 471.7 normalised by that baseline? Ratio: 0.97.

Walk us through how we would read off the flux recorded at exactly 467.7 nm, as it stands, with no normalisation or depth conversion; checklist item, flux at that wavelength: 56.1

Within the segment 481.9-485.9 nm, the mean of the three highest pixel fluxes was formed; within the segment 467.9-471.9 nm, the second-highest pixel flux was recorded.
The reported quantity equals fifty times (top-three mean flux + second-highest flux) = 5625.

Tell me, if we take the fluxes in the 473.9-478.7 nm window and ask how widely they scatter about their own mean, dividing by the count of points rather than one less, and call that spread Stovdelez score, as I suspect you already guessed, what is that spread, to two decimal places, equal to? 0.62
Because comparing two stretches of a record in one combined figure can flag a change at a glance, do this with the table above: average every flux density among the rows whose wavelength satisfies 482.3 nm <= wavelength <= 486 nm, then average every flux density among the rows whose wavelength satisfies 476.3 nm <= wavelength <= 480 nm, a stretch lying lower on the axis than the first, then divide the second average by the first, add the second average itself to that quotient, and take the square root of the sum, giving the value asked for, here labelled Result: 7.53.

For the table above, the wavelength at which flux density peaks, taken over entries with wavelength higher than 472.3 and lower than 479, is 477.7 nm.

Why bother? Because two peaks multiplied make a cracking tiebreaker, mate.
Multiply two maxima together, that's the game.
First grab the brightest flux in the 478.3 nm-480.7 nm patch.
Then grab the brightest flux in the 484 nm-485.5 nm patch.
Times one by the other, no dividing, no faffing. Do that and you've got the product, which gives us 3236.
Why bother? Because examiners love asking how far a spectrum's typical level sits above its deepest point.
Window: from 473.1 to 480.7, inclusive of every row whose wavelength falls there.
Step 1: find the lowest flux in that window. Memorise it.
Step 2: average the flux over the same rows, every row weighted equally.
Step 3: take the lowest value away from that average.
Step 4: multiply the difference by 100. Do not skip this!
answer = 241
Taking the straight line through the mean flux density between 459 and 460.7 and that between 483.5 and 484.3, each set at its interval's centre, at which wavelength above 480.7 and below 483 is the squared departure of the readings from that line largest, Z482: 481.3 nm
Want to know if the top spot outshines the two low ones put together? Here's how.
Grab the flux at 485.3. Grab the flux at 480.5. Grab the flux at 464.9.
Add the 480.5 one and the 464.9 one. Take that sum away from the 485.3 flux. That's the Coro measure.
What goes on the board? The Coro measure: -58.3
